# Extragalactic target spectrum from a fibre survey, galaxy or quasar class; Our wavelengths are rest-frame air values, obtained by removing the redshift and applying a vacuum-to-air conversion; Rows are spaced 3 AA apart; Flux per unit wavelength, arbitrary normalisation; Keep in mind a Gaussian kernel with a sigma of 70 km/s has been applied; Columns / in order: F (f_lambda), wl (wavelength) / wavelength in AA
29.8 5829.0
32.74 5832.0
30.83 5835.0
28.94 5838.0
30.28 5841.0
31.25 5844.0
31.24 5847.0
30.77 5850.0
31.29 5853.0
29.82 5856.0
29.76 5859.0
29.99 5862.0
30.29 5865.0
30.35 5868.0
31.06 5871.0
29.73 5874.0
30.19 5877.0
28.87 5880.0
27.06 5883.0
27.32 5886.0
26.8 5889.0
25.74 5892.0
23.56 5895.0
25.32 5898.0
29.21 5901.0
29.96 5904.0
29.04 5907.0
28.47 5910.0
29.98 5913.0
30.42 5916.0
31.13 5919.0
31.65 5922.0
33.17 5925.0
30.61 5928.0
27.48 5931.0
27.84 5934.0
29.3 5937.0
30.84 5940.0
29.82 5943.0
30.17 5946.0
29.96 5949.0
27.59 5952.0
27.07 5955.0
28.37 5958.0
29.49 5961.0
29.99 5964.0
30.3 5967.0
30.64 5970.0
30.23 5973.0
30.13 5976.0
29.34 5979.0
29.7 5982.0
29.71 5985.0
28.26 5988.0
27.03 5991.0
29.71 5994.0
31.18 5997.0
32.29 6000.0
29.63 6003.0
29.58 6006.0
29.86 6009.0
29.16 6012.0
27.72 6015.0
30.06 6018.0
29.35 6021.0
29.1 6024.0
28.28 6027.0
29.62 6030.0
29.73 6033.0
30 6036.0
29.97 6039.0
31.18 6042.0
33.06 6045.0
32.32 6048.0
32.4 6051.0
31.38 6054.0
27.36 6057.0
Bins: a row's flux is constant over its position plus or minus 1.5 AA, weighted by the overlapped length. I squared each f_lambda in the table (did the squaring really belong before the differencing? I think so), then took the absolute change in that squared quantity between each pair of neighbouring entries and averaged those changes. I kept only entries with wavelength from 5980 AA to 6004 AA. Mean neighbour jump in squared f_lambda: 90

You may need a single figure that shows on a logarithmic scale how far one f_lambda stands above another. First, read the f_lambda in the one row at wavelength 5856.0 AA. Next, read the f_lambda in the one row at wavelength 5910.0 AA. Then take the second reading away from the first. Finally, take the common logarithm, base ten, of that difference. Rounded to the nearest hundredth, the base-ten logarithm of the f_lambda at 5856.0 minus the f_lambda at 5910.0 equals 0.13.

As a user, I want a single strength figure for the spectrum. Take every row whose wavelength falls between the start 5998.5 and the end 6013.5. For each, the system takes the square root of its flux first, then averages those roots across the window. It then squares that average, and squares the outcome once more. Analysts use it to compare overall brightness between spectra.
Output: 906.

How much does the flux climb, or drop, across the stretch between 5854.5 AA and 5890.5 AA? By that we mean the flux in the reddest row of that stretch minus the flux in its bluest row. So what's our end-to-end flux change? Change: -3.0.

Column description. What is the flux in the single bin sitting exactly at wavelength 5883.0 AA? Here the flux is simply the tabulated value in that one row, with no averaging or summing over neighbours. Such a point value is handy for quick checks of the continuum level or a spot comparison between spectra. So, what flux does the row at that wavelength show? 27.06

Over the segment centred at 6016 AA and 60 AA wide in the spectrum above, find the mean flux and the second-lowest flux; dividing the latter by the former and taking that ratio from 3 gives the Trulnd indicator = 2.07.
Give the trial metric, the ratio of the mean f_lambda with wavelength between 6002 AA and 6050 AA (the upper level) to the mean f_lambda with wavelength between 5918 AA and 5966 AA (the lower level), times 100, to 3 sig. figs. 101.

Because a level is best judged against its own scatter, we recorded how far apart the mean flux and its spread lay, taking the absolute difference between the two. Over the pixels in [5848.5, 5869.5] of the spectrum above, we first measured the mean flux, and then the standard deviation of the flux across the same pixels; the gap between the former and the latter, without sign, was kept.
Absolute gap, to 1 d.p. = 29.8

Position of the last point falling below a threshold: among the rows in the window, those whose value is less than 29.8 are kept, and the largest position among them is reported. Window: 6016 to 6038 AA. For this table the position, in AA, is 6033.0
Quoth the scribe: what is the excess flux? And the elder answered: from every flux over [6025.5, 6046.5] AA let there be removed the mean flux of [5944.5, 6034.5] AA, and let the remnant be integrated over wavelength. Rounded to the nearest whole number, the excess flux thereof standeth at 17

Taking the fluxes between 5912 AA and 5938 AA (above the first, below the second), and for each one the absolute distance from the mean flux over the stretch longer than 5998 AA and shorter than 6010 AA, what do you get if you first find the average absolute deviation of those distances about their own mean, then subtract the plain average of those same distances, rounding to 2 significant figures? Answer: -0.41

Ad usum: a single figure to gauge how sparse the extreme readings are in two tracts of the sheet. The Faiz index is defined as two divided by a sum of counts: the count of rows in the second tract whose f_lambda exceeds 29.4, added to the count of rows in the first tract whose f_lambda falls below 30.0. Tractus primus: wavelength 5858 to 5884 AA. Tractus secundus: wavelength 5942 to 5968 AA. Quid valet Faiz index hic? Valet 0.182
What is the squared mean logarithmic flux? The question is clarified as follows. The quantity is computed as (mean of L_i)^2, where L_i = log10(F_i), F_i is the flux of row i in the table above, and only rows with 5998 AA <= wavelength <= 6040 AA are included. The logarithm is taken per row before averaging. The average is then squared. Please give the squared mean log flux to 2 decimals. 2.16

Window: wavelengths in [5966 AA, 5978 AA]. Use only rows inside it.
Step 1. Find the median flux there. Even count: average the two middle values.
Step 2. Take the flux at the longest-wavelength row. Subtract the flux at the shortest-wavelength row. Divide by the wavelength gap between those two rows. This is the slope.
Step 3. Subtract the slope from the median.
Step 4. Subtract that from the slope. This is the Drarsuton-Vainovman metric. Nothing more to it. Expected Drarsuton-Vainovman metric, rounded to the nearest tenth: -30.3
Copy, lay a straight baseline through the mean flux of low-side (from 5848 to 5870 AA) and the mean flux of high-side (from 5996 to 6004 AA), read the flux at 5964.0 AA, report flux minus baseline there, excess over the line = -0.9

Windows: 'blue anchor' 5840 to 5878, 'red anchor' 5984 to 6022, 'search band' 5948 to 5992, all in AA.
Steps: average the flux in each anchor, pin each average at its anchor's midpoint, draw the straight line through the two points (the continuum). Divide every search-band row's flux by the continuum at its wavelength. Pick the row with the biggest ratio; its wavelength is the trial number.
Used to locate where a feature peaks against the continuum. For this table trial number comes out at 5970.0 AA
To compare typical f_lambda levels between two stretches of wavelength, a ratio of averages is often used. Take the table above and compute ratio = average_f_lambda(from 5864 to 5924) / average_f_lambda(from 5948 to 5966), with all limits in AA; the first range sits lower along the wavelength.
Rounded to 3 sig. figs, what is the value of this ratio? 1.00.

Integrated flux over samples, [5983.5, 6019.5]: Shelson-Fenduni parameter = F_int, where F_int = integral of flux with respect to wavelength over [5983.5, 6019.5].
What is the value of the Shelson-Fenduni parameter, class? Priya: 1063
